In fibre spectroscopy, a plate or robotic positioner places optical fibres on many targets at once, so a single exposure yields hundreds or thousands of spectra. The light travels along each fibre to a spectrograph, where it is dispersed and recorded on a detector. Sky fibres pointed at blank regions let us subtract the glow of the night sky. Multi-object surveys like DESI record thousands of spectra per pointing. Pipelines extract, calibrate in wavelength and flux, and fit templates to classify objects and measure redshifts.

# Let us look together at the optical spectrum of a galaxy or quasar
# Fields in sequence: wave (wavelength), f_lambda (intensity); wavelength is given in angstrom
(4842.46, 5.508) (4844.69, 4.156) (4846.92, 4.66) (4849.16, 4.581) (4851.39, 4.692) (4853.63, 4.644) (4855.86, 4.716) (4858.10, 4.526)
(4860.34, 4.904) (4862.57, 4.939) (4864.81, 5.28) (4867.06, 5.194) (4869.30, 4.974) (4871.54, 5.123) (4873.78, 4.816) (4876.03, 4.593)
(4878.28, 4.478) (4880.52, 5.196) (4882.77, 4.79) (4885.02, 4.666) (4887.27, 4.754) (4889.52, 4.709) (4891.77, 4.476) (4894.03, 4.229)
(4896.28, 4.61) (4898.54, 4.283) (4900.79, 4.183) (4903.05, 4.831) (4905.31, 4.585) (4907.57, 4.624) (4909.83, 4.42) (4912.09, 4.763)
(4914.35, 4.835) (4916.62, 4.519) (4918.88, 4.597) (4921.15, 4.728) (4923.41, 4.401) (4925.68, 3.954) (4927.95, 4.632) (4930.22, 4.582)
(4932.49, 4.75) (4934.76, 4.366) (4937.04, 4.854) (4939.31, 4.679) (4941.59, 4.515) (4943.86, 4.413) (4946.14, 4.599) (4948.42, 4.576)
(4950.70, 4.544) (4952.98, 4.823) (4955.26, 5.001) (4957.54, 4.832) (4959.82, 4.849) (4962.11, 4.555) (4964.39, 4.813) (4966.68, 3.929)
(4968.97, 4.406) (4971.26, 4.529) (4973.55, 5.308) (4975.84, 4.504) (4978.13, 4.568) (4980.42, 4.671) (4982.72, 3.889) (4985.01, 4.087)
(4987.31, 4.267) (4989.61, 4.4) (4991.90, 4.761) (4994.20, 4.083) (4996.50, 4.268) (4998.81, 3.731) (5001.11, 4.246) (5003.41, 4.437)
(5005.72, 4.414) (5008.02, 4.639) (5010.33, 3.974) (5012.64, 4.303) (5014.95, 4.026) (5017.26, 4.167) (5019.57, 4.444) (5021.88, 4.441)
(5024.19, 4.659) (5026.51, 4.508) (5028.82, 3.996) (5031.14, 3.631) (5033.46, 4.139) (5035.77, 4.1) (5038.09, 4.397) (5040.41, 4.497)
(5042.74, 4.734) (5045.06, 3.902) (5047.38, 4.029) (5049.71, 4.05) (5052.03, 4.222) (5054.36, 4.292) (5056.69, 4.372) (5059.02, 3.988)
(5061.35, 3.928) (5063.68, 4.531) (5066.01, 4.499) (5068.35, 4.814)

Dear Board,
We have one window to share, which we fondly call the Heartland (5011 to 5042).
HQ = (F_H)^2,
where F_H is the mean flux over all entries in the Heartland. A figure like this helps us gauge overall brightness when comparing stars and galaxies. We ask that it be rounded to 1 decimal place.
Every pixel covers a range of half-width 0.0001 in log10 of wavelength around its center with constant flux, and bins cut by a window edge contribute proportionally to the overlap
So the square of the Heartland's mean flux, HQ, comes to 18.1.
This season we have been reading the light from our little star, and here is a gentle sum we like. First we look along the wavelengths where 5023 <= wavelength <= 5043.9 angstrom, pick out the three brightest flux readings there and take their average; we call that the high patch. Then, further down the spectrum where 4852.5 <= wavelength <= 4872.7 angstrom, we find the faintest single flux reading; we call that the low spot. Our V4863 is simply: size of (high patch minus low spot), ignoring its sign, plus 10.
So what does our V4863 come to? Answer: 10.11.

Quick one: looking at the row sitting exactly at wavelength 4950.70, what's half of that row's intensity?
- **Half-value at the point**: 2.27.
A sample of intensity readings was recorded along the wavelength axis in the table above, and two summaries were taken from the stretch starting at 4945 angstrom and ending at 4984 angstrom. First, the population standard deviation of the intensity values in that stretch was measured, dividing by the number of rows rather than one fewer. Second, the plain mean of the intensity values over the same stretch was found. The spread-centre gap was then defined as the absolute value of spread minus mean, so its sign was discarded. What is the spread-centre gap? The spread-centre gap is 4.28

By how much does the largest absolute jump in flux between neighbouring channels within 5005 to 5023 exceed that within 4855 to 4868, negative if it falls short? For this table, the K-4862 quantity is 0.29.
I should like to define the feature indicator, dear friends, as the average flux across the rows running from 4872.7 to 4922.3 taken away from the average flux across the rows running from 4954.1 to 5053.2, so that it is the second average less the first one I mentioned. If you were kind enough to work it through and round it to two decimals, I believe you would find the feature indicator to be -0.26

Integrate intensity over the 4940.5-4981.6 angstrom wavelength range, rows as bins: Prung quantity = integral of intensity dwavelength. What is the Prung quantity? 191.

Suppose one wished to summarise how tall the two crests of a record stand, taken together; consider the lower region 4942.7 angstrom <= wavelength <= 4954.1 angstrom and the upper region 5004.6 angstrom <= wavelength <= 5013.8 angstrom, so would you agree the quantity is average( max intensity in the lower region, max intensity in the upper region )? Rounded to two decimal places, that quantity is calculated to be 4.73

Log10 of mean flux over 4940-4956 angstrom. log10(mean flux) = 0.666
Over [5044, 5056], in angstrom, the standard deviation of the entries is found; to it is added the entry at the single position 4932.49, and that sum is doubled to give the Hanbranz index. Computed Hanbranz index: 9.8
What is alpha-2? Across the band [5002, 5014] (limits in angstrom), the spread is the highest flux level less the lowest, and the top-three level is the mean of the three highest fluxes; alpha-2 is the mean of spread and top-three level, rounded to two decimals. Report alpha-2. 2.58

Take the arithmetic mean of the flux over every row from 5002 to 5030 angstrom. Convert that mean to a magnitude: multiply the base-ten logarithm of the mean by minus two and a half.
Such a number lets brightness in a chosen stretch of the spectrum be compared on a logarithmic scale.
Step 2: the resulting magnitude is -1.59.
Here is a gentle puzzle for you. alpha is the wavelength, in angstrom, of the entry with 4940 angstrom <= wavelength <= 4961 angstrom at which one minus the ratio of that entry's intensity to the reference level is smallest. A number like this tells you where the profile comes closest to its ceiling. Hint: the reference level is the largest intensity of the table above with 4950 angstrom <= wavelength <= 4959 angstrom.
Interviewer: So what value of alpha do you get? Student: 4955.26 angstrom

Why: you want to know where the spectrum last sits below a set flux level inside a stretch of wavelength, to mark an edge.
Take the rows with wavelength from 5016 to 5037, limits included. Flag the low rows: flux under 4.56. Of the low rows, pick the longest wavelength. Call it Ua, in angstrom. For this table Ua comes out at 5035.77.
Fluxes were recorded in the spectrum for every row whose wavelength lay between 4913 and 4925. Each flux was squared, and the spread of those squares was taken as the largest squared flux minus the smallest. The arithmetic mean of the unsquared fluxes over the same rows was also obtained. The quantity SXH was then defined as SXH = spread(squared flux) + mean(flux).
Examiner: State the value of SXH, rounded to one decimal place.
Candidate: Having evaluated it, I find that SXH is 8.6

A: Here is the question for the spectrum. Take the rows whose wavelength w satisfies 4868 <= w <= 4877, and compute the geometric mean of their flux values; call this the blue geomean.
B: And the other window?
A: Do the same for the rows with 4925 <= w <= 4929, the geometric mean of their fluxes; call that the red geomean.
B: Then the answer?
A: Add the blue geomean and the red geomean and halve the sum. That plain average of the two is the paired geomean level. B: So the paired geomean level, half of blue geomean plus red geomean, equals 4.58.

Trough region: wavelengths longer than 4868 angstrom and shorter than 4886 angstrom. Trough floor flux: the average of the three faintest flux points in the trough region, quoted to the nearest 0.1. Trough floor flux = 4.6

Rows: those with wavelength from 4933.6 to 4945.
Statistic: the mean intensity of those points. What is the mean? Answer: 4.57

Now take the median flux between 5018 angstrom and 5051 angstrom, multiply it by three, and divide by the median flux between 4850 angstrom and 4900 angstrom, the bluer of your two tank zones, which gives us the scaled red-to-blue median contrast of 2.717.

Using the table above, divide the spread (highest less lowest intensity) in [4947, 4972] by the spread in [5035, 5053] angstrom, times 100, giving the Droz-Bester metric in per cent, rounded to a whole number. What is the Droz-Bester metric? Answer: 129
